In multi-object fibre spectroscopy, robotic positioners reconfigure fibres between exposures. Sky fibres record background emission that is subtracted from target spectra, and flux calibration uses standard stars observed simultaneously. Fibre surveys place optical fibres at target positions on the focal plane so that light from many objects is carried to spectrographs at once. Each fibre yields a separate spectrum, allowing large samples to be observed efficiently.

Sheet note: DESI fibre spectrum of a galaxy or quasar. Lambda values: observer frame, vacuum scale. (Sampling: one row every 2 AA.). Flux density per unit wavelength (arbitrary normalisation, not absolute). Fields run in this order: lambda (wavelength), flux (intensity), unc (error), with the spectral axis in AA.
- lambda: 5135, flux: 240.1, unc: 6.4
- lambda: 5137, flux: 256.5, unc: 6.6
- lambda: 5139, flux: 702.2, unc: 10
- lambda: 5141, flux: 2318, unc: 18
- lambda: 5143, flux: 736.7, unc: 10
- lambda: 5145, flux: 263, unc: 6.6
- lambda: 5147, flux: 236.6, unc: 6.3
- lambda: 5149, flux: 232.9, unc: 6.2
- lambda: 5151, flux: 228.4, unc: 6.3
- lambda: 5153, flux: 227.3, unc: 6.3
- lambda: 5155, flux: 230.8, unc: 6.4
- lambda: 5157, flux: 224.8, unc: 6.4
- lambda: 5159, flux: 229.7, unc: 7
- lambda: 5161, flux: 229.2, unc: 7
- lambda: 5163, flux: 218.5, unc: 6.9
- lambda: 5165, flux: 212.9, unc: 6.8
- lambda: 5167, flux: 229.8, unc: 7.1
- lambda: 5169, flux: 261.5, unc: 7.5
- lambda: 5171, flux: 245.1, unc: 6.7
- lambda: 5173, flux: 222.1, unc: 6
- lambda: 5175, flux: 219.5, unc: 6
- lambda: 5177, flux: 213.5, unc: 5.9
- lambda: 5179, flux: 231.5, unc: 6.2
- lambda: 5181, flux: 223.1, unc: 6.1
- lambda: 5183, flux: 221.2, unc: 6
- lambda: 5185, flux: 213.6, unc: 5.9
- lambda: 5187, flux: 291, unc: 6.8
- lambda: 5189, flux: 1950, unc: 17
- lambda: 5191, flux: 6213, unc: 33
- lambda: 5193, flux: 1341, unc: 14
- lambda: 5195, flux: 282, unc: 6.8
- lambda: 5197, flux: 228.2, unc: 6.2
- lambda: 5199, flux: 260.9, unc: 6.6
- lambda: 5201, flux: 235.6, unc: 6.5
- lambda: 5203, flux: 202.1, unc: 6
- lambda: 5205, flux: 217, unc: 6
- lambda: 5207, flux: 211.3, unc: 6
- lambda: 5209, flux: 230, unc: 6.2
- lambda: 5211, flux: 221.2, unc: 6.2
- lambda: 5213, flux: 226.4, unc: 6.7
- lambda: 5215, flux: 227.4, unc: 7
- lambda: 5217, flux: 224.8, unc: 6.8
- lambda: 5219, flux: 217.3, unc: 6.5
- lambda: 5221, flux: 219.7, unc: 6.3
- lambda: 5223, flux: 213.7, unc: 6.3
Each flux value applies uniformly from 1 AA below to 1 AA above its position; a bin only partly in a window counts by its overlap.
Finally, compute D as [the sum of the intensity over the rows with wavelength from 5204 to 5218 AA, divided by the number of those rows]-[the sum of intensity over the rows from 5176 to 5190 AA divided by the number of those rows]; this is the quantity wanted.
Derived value -255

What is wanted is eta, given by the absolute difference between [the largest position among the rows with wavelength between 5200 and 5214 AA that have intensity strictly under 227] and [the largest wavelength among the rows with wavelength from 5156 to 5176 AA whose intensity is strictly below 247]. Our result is 38 AA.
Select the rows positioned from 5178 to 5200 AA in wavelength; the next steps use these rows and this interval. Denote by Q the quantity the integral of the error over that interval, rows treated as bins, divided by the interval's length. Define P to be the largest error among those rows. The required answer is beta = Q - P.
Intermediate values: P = 33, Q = 10.4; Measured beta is -23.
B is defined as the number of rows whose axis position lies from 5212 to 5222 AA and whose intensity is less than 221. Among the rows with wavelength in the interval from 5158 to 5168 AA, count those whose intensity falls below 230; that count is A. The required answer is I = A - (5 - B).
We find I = 2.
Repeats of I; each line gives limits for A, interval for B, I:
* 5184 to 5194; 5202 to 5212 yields -1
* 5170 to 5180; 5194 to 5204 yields -1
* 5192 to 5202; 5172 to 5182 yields -2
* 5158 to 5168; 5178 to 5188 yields 1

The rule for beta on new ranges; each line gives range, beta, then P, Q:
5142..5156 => -3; 10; 6.9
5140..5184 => -11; 18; 7.2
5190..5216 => -24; 33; 9.0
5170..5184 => -1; 7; 6.1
